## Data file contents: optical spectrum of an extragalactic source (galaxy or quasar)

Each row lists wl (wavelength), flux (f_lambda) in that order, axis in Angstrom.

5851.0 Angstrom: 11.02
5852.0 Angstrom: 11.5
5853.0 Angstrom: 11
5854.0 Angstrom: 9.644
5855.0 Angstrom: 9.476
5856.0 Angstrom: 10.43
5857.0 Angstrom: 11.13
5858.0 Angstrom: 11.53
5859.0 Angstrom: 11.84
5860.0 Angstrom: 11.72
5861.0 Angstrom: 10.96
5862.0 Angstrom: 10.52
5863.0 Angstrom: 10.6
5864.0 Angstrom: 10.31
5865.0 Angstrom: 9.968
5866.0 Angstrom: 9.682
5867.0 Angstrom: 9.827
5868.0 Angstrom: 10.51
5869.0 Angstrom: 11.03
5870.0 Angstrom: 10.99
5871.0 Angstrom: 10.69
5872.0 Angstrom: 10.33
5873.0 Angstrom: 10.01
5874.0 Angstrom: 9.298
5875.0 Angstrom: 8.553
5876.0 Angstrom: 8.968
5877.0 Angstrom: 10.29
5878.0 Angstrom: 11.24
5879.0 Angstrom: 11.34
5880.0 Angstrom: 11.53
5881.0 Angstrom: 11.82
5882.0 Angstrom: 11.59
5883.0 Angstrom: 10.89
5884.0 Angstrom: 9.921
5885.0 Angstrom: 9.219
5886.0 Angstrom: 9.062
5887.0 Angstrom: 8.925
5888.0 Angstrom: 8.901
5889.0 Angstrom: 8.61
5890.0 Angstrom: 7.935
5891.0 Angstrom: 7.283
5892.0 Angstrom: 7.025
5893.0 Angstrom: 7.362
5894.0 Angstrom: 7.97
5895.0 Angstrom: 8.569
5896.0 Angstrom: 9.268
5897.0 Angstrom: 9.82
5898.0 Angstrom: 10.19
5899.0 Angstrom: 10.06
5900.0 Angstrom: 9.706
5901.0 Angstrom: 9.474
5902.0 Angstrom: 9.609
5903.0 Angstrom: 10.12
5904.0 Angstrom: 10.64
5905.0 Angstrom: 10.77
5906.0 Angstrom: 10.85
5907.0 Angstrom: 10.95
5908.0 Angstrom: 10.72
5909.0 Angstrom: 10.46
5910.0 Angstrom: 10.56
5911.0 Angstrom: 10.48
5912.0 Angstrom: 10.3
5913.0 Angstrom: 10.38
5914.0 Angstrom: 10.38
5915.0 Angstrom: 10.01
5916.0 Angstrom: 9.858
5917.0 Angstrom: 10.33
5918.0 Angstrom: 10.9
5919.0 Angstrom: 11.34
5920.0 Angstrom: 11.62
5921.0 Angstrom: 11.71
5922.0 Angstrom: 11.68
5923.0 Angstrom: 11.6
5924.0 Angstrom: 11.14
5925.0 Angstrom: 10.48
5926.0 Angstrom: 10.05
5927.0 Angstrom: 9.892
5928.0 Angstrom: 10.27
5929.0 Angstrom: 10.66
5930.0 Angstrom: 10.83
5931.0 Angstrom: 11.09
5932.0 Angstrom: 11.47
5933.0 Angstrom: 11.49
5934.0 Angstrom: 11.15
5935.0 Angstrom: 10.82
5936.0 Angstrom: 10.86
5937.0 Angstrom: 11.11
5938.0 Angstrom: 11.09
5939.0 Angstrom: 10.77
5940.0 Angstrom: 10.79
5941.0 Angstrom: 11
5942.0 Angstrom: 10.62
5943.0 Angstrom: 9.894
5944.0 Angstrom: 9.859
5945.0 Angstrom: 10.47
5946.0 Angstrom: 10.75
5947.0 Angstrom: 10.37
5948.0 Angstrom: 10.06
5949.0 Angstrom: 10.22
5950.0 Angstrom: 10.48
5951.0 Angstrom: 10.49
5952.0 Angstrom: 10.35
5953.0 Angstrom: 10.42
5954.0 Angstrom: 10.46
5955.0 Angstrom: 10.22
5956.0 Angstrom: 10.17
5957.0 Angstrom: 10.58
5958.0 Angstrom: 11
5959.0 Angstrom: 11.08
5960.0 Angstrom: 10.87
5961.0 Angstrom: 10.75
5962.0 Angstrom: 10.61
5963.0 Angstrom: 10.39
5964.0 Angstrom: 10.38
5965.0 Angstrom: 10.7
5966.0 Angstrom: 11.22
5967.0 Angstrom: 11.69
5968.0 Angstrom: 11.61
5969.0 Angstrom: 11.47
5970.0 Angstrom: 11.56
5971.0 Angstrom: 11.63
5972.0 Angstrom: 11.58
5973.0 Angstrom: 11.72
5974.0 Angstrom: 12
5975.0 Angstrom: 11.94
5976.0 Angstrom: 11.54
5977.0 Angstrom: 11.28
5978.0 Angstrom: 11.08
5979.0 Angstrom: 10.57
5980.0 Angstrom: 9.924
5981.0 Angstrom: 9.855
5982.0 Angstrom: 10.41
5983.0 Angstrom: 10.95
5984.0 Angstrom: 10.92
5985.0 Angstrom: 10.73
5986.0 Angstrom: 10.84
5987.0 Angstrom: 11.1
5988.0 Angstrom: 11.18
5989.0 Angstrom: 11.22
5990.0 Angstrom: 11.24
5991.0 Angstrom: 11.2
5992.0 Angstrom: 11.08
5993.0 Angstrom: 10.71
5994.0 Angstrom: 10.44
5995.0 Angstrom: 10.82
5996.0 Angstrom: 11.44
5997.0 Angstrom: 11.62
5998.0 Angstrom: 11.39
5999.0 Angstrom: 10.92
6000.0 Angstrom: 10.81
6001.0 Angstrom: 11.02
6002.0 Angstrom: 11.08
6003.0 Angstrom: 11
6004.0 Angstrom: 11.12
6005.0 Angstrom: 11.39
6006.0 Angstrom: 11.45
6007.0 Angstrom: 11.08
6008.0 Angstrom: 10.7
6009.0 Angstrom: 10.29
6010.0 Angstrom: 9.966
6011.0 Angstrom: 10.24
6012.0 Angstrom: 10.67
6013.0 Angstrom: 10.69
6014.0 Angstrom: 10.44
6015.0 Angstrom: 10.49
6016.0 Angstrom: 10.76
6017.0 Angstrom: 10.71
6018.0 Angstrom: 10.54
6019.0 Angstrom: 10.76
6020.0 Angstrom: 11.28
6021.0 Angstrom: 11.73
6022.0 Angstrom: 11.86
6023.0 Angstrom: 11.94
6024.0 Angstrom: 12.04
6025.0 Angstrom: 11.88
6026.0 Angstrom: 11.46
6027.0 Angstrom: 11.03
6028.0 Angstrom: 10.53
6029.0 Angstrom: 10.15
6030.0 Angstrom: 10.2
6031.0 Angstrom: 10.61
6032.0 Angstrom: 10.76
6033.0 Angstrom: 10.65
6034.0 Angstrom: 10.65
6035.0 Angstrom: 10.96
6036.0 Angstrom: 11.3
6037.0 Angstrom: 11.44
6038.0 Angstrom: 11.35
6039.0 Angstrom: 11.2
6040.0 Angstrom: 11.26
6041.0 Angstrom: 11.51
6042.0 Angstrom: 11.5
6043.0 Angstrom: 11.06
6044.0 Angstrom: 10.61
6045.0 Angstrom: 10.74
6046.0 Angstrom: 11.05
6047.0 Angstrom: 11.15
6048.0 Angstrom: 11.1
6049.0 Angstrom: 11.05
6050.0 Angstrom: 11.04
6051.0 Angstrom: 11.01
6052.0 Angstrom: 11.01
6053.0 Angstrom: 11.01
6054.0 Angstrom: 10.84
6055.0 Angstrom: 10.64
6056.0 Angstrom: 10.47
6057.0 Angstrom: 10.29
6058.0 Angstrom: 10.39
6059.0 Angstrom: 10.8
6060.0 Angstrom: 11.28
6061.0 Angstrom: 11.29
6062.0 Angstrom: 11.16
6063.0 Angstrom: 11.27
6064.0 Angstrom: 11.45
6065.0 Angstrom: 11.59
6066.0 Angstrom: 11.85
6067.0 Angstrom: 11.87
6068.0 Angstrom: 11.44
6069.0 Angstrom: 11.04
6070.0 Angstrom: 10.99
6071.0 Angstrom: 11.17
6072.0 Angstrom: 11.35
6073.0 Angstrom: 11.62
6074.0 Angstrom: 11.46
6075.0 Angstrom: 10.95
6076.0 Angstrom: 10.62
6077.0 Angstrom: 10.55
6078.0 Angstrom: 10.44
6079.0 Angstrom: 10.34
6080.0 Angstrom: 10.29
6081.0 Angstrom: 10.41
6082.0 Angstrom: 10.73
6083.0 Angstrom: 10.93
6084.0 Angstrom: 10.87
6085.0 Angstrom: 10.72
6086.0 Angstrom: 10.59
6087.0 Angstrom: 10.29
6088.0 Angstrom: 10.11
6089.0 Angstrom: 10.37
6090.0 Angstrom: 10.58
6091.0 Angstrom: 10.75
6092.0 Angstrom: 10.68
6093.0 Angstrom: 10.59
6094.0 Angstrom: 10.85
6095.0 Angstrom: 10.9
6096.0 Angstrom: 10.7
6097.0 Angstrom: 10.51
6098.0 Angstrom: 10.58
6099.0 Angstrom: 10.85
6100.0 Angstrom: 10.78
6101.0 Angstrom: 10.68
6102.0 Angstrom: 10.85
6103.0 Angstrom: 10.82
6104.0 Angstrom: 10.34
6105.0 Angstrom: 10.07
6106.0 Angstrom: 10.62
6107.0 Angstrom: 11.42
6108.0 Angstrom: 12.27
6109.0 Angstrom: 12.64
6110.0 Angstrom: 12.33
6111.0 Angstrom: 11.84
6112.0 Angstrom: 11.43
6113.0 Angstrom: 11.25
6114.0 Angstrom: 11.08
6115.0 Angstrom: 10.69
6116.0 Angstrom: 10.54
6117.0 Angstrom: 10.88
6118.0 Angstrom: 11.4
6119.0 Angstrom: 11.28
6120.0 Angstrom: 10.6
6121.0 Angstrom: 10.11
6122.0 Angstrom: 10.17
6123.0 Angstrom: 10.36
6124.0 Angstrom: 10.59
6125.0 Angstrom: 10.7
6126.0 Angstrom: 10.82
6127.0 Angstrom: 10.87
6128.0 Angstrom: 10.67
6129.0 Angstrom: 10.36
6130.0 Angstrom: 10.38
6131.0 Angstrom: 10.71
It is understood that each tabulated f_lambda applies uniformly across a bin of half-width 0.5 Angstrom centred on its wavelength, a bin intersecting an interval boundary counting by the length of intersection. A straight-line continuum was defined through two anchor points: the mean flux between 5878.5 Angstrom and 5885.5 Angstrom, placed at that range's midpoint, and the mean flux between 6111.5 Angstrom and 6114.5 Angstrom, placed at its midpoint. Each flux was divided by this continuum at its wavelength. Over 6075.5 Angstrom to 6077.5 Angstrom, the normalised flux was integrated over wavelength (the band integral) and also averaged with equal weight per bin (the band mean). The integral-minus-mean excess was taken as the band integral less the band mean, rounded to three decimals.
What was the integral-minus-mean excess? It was 0.945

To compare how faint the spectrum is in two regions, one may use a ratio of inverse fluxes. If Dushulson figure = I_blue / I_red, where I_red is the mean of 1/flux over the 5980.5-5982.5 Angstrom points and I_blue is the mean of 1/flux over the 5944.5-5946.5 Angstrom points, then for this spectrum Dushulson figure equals 0.95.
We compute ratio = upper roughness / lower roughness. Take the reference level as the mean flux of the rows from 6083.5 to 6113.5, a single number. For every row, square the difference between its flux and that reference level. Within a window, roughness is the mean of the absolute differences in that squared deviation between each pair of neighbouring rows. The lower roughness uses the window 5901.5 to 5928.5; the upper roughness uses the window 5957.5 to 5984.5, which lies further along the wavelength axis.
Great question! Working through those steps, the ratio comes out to 0.82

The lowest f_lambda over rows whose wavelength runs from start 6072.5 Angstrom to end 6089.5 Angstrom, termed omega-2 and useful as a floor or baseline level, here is 10.11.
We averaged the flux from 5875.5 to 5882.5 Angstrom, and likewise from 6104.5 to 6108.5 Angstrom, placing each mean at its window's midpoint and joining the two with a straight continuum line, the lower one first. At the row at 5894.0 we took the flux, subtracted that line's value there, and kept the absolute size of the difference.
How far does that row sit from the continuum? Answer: 3.01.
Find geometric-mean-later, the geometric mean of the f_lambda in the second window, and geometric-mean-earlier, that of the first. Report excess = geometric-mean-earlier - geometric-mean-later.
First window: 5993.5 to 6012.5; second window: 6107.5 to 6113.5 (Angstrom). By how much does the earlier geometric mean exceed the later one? -1.0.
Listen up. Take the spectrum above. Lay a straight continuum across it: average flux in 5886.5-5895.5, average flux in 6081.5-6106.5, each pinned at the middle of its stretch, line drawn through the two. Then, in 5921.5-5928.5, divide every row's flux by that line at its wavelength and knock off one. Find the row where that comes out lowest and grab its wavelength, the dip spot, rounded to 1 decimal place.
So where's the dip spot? 5927.0 Angstrom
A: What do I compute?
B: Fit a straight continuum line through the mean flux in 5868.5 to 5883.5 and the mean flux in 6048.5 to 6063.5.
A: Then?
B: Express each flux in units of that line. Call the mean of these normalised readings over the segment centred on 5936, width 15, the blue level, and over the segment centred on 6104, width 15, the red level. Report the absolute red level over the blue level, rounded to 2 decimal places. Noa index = 0.99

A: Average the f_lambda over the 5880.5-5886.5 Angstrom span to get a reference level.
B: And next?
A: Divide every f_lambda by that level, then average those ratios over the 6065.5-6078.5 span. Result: 1.073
